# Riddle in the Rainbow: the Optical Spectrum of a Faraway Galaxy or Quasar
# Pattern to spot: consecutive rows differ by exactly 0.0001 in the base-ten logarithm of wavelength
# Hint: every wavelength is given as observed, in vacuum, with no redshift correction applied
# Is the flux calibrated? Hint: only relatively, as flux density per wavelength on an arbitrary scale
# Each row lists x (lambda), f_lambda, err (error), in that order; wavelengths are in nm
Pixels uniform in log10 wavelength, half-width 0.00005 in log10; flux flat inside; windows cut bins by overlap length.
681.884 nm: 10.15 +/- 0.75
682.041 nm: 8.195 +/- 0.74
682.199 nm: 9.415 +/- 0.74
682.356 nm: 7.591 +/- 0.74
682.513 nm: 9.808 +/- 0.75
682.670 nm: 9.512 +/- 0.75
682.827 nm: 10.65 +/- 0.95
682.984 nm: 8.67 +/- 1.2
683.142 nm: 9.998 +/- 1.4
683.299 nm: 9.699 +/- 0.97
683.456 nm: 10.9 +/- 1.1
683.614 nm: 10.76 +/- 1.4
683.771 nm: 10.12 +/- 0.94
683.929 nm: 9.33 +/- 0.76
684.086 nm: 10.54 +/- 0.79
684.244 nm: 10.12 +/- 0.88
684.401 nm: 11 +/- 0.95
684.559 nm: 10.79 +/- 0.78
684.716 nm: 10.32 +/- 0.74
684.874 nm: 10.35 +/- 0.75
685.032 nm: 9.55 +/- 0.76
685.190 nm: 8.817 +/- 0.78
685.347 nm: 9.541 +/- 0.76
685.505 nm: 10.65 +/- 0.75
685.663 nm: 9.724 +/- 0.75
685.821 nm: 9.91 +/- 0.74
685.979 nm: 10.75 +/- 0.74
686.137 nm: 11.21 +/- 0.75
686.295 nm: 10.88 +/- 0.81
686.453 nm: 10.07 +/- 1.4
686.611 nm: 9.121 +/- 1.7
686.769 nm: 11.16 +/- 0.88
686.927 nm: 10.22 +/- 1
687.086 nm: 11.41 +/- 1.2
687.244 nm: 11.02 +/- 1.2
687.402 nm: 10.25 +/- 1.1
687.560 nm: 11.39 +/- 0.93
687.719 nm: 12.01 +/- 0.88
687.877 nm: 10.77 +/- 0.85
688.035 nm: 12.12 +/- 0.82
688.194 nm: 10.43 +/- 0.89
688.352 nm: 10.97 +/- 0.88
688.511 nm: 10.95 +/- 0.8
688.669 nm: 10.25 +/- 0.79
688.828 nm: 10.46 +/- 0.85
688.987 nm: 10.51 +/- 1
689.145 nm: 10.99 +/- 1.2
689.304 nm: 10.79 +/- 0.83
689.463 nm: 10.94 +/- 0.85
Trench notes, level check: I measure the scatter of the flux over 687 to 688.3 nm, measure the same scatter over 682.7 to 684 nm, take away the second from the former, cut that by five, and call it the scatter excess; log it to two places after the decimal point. -0.02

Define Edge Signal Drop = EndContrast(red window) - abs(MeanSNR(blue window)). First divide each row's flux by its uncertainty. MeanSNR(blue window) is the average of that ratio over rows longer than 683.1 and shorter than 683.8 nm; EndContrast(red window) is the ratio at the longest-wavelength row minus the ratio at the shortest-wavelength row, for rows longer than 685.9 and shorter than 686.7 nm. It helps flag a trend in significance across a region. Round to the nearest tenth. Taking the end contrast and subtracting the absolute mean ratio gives -18.3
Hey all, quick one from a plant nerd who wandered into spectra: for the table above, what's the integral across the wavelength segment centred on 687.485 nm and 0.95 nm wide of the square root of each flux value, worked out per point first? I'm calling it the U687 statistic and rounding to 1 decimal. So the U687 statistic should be 3.2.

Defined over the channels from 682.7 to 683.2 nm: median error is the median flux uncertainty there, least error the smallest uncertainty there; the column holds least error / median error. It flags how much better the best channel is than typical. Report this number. 0.79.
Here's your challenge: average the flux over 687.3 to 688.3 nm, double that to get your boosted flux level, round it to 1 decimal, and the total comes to 22.3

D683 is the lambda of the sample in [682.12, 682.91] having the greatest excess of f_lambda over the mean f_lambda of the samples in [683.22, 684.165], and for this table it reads 682.827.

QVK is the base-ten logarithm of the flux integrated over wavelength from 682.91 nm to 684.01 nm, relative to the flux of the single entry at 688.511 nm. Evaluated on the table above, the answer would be 0.00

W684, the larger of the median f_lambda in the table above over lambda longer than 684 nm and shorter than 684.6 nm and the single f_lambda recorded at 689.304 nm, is 10.8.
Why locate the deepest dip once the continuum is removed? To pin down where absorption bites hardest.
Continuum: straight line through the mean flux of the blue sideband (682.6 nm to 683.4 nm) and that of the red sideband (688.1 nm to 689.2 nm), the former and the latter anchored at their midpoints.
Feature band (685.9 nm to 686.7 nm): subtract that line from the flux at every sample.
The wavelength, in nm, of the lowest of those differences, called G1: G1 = 686.611 nm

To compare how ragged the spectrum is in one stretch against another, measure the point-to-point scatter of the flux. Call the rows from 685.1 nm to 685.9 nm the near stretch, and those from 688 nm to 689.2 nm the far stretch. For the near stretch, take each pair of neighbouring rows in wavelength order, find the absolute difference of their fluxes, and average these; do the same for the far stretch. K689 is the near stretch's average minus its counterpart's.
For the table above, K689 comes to 0.2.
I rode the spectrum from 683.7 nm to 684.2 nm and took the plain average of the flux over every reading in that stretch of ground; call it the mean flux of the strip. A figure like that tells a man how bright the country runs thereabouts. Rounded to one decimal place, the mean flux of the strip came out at 10.0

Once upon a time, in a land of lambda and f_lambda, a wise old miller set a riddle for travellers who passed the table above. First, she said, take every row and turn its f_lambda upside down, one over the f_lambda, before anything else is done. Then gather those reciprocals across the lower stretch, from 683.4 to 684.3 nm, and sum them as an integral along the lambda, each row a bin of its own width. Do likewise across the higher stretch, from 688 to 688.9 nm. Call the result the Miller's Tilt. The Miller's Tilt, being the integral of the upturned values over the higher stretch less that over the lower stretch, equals -0.004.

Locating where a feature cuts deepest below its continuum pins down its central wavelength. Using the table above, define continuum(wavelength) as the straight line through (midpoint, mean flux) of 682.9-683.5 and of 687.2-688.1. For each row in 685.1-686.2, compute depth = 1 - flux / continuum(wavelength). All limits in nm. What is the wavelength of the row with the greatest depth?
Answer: 685.190 nm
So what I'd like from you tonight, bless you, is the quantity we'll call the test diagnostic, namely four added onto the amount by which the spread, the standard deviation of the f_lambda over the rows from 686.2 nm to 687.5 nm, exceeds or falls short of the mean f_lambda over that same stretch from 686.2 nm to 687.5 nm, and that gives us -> -5.8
